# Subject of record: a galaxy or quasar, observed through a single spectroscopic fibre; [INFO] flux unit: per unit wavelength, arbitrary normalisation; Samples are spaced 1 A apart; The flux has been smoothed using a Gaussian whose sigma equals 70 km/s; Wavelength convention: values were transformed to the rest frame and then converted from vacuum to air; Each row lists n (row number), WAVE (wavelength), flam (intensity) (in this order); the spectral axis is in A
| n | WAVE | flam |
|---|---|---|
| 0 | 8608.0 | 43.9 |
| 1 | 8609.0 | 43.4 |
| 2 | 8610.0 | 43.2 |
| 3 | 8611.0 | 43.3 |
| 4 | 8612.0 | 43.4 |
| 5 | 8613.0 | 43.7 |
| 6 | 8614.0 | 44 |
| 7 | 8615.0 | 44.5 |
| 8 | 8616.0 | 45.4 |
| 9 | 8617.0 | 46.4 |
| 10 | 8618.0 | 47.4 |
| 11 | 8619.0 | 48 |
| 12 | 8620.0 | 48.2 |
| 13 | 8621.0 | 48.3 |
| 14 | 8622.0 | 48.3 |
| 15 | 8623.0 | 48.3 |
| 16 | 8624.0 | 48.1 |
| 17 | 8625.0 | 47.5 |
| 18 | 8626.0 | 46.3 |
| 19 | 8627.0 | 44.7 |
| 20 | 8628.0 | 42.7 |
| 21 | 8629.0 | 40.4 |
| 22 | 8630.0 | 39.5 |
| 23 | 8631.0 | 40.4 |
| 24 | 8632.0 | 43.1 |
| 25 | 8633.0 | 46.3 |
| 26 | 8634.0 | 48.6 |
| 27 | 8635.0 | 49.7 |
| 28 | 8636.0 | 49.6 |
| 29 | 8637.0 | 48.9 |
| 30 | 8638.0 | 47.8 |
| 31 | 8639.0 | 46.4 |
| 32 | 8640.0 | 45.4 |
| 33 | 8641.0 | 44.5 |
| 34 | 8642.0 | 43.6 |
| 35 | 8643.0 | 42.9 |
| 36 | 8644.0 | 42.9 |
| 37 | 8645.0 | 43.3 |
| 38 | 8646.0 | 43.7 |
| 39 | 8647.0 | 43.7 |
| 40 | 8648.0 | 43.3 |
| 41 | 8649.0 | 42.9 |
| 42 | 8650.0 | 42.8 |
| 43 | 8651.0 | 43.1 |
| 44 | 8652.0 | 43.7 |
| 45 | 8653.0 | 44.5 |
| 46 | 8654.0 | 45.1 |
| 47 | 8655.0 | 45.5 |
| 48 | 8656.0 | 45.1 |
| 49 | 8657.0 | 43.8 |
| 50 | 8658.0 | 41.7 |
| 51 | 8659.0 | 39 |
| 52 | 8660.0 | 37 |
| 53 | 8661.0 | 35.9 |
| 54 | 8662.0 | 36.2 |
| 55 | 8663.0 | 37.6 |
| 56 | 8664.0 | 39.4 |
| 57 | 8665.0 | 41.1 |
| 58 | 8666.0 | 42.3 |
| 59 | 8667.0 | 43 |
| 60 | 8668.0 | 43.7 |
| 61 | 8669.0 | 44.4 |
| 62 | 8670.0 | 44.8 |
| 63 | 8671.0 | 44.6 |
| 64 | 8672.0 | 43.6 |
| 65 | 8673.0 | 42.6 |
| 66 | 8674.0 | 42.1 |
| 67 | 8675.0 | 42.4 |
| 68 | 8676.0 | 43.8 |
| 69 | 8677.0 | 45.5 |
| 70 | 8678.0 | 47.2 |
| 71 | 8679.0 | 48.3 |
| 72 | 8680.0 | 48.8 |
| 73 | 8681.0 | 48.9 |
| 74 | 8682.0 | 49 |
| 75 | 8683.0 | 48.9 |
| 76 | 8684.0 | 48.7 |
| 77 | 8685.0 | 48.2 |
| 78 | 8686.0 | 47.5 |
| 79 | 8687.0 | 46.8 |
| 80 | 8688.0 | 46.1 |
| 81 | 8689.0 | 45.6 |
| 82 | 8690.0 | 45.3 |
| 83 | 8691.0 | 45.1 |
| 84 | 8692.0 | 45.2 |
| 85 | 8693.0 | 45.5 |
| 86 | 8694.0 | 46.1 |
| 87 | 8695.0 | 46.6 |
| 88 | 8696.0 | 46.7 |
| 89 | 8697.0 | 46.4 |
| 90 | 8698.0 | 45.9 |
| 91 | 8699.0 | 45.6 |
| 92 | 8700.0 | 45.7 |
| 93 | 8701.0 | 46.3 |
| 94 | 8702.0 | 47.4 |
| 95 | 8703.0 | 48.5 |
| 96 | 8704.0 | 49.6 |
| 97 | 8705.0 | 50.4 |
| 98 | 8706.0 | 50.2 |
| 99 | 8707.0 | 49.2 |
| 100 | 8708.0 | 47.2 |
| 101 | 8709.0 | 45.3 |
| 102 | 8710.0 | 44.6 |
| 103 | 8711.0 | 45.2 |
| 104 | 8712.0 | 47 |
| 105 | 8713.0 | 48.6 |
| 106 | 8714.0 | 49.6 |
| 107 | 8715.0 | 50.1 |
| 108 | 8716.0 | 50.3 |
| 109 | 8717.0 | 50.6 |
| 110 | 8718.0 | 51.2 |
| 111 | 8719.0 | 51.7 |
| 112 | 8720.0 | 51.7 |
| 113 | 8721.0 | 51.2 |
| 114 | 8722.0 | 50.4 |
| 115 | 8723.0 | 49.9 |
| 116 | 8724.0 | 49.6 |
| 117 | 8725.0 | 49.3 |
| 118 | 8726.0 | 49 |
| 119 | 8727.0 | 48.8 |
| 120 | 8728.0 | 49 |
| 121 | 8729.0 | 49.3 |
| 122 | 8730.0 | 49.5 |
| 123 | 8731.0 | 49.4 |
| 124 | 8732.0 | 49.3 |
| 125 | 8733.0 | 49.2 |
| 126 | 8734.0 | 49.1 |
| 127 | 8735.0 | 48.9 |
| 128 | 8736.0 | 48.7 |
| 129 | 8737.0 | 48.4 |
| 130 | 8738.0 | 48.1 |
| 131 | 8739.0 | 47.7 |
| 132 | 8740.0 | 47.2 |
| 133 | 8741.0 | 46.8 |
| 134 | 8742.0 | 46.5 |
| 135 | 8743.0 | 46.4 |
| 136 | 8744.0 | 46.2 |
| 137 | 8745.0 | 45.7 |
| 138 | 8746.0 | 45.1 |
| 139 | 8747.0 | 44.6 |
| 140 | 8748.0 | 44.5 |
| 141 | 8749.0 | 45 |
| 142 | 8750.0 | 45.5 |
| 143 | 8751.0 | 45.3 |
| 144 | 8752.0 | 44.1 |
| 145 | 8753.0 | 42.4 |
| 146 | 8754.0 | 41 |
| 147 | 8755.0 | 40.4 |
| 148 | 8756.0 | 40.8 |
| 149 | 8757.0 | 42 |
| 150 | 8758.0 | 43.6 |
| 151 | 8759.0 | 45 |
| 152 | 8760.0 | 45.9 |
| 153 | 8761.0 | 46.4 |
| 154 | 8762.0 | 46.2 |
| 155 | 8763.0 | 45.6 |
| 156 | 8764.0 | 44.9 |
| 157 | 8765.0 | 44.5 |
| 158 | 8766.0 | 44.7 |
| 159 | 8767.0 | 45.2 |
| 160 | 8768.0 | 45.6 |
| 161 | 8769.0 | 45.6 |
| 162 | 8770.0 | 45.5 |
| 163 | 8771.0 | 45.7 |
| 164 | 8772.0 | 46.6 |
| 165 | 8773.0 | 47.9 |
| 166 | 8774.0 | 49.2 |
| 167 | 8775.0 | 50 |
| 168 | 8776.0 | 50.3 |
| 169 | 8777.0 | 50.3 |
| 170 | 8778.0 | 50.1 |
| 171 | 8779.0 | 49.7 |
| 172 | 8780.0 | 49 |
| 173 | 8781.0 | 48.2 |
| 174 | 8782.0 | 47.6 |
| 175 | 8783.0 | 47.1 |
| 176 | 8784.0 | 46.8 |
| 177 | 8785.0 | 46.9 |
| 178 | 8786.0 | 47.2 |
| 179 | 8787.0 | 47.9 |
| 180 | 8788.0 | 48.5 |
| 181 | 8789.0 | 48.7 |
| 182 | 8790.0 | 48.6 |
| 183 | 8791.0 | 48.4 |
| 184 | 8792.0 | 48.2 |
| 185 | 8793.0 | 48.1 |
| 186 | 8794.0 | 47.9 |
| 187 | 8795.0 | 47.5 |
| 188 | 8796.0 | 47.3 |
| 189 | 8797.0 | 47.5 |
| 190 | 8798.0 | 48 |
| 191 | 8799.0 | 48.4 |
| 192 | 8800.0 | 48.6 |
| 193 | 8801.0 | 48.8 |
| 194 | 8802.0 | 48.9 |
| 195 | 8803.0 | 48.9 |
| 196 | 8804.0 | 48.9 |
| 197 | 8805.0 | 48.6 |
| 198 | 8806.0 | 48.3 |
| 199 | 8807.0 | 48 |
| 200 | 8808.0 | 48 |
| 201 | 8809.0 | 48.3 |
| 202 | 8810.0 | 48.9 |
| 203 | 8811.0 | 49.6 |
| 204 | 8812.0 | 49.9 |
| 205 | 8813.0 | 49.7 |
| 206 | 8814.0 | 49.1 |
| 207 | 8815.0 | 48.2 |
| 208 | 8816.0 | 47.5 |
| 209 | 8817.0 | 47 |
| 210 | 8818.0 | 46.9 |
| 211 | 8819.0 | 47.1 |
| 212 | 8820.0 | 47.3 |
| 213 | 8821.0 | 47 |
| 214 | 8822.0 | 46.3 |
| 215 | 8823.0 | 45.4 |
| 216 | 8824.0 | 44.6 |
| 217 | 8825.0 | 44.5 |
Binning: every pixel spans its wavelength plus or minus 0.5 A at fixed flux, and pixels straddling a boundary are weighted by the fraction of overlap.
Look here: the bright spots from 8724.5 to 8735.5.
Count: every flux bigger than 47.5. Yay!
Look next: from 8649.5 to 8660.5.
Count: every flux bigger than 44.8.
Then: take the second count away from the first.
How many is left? 8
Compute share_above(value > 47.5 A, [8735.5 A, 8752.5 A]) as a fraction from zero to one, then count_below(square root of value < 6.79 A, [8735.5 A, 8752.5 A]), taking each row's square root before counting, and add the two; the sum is 8.2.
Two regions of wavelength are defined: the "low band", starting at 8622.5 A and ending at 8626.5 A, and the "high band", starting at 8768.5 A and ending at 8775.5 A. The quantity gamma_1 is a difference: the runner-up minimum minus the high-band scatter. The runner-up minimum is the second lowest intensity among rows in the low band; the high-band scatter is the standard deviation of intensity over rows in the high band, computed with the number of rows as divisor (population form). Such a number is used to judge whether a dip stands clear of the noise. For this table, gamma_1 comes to 45.8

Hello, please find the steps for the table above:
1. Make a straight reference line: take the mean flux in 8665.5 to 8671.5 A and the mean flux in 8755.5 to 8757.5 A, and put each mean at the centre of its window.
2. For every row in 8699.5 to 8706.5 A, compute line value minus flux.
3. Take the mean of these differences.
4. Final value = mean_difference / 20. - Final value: -0.27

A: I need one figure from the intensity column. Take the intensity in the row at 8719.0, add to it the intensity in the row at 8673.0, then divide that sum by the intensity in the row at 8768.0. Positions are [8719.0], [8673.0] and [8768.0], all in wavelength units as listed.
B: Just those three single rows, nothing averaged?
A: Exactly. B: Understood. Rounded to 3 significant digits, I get 2.07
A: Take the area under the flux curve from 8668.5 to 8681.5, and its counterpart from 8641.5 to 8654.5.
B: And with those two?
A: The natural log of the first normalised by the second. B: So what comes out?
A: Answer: 0.037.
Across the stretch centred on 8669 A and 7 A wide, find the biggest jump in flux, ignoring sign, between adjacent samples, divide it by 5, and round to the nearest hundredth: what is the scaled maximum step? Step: 0.20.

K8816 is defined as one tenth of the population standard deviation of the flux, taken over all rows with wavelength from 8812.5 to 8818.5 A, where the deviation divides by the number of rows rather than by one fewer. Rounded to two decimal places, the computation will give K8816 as 0.10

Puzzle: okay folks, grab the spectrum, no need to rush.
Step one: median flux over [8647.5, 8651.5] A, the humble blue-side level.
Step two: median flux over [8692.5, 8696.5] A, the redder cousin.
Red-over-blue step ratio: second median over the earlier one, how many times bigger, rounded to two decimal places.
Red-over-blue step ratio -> 1.08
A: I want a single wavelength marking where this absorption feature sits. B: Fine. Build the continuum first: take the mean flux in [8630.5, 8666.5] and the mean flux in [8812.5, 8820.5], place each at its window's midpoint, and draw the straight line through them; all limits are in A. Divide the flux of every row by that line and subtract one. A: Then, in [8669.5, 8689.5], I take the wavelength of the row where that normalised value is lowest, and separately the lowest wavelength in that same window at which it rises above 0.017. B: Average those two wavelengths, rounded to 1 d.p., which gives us 8672.0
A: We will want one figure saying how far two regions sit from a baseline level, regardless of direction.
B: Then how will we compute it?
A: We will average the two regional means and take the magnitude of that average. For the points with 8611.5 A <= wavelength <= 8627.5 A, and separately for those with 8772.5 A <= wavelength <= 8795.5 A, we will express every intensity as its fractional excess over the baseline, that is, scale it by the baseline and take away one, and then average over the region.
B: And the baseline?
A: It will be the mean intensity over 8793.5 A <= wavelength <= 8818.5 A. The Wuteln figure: 0.019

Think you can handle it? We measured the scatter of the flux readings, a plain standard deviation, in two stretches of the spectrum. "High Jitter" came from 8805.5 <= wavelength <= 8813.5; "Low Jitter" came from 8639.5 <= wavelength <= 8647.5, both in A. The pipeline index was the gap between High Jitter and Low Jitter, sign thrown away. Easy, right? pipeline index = 0.0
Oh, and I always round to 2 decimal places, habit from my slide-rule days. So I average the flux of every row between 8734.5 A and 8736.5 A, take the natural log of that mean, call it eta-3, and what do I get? 3.89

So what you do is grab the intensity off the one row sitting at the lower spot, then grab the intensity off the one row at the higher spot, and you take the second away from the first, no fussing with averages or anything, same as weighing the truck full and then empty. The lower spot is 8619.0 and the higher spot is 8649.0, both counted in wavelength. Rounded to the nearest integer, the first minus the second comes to 5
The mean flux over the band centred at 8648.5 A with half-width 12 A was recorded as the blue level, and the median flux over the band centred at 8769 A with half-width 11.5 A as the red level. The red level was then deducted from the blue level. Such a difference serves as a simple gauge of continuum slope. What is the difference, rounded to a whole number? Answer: -2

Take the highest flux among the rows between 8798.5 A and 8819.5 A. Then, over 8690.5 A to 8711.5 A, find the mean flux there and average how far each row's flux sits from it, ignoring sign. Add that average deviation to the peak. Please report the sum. 51.3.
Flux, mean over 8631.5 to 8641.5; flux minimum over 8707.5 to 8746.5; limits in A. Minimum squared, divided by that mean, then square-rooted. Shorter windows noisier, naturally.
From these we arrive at 6.50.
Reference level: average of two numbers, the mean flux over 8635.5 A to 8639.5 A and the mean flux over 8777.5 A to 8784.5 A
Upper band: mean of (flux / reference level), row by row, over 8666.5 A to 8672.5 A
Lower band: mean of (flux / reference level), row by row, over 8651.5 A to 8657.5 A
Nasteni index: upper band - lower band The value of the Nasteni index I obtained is -0.01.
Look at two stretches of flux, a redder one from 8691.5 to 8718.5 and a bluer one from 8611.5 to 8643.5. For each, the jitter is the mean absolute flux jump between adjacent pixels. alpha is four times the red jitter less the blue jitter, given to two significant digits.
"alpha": 2.1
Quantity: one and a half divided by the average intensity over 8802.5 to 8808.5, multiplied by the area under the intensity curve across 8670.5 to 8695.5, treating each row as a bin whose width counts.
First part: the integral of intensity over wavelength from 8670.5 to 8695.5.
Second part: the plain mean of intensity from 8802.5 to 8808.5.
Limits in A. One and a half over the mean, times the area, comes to 36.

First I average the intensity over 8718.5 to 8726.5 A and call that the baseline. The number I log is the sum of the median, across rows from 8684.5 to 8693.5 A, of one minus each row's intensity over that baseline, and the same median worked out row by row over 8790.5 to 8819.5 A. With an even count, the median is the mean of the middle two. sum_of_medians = 0.135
